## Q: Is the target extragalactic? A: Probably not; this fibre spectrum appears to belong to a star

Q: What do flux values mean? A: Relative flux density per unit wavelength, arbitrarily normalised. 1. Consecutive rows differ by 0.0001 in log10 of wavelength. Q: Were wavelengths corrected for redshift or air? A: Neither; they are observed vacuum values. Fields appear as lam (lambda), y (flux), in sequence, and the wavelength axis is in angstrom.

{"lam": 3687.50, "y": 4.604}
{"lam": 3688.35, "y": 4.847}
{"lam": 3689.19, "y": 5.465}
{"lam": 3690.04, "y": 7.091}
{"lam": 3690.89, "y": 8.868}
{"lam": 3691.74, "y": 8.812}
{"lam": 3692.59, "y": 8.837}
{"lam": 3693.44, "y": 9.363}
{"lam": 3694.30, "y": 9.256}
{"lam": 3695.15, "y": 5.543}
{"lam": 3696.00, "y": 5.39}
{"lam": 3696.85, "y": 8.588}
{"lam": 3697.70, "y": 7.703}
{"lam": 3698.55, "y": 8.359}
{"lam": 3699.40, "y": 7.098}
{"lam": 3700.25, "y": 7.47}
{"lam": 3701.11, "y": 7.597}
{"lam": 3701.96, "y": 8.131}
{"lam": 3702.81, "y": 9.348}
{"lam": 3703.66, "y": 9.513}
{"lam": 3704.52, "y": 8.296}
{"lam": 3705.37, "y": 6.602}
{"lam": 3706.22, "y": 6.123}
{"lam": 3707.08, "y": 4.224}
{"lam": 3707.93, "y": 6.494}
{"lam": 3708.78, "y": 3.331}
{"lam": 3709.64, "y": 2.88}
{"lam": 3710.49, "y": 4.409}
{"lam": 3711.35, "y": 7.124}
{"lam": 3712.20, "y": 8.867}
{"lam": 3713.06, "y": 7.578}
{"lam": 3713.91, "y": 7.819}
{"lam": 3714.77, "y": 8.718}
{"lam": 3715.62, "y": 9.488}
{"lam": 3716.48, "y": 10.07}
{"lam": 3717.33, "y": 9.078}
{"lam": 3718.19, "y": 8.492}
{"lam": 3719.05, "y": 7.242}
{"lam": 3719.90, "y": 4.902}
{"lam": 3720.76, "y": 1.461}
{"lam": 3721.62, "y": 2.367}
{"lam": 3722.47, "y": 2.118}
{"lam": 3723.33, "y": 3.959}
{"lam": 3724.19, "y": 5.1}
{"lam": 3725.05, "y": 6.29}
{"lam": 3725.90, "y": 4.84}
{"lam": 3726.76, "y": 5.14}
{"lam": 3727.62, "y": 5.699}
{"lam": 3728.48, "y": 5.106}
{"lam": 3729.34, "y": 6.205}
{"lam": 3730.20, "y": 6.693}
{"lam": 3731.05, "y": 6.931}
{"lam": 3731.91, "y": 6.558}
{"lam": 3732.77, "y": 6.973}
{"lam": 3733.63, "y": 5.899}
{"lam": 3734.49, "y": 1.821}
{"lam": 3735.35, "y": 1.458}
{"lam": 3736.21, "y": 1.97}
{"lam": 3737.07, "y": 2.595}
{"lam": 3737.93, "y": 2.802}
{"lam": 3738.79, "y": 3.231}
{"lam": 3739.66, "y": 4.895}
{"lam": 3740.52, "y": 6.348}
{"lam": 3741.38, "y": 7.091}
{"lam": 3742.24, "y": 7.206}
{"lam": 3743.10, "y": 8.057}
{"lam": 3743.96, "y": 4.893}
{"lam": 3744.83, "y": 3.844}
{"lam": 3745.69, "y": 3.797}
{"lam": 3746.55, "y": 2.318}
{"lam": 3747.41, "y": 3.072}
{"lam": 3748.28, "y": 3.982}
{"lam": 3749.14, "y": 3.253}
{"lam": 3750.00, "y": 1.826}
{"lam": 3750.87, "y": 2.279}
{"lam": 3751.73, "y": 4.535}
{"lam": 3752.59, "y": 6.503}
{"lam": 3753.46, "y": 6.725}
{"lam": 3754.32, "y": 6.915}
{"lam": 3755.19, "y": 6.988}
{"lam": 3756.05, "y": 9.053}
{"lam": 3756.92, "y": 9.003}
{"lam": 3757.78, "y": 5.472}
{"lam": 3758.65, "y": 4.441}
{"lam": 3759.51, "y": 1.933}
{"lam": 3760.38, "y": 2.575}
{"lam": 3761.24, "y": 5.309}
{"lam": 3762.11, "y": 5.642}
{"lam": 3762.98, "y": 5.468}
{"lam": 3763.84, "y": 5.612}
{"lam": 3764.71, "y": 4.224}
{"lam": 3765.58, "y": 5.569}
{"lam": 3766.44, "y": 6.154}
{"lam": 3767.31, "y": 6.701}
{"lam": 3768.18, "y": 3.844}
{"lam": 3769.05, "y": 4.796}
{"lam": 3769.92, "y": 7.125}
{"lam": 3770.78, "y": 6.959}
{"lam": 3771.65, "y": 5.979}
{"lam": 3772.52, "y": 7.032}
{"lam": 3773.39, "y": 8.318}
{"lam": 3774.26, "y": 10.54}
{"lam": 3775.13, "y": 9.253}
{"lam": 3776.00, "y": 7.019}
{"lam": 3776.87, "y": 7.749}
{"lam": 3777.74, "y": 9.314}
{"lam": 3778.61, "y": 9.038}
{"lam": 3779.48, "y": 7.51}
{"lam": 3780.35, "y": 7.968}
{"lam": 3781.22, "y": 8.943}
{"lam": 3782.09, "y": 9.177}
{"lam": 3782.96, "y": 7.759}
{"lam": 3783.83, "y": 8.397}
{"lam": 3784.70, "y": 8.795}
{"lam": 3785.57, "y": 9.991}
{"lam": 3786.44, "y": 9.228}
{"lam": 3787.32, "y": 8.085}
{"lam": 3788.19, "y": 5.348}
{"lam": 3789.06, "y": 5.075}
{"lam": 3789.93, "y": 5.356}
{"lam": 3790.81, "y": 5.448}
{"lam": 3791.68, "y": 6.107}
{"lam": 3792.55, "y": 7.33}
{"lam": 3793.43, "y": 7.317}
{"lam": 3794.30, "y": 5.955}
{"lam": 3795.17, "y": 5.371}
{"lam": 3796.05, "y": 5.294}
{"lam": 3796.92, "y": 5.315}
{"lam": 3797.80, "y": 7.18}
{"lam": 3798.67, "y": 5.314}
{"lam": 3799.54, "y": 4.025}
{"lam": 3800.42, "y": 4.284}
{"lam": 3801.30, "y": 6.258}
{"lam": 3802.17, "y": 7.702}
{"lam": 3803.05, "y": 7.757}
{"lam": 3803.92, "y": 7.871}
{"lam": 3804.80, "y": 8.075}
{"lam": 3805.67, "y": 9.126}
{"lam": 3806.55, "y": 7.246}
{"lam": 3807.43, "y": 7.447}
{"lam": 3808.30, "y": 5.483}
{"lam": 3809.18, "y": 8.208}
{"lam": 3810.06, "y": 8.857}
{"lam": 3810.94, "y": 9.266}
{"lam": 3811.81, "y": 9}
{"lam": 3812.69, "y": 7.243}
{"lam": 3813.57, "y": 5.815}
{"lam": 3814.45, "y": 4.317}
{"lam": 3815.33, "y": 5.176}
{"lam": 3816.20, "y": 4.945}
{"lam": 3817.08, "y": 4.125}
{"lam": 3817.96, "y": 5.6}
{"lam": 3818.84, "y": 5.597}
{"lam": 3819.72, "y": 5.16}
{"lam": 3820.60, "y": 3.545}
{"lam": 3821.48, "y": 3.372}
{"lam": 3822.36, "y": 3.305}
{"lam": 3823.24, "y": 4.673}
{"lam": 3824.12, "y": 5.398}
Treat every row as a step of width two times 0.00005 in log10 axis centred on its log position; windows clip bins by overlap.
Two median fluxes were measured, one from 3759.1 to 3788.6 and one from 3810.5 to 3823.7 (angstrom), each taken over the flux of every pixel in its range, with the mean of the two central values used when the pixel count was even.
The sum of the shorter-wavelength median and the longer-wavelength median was 12.2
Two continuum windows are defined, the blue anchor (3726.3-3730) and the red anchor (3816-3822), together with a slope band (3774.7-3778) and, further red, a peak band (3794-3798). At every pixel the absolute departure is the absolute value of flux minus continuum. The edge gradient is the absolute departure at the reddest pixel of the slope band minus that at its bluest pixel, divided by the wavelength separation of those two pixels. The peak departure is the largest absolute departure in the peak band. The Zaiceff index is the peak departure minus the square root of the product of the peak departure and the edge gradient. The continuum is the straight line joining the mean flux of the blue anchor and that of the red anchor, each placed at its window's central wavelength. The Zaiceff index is 2.07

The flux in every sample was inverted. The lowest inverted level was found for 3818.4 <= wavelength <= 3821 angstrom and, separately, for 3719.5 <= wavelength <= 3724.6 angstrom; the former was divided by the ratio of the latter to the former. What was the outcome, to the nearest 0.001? 0.163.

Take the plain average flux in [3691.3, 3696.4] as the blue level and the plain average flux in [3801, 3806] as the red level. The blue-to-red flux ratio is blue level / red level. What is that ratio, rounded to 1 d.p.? 1.0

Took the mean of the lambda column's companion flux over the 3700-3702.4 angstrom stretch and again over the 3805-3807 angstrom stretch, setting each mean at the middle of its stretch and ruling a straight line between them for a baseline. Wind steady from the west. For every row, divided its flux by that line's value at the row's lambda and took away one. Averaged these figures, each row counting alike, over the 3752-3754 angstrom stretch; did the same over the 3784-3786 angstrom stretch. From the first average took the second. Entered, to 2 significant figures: -0.33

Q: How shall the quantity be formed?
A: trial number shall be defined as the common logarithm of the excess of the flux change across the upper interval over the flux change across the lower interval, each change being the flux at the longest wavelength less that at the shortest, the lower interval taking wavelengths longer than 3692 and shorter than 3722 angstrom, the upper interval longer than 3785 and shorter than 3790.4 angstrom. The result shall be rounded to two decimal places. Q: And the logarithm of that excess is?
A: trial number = 0.26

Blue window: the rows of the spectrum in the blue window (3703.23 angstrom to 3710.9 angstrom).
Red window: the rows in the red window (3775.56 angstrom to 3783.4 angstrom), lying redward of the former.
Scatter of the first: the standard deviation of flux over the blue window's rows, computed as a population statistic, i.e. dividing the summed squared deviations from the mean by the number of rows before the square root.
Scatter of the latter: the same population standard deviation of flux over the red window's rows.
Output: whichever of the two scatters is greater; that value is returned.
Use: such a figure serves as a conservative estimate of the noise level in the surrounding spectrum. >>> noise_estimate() 2.1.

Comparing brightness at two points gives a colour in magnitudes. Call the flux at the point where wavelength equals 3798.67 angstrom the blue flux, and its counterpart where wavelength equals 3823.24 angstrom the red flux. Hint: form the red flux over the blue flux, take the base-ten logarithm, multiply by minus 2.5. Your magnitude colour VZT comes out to 0.14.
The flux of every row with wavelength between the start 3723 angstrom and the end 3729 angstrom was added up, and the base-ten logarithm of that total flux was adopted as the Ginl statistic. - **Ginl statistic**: 1.56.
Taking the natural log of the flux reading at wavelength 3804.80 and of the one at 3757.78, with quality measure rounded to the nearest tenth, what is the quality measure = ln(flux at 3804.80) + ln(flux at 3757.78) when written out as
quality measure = 3.8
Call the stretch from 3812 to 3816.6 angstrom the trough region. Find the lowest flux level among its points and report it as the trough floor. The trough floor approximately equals 4.317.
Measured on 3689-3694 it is 5.465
